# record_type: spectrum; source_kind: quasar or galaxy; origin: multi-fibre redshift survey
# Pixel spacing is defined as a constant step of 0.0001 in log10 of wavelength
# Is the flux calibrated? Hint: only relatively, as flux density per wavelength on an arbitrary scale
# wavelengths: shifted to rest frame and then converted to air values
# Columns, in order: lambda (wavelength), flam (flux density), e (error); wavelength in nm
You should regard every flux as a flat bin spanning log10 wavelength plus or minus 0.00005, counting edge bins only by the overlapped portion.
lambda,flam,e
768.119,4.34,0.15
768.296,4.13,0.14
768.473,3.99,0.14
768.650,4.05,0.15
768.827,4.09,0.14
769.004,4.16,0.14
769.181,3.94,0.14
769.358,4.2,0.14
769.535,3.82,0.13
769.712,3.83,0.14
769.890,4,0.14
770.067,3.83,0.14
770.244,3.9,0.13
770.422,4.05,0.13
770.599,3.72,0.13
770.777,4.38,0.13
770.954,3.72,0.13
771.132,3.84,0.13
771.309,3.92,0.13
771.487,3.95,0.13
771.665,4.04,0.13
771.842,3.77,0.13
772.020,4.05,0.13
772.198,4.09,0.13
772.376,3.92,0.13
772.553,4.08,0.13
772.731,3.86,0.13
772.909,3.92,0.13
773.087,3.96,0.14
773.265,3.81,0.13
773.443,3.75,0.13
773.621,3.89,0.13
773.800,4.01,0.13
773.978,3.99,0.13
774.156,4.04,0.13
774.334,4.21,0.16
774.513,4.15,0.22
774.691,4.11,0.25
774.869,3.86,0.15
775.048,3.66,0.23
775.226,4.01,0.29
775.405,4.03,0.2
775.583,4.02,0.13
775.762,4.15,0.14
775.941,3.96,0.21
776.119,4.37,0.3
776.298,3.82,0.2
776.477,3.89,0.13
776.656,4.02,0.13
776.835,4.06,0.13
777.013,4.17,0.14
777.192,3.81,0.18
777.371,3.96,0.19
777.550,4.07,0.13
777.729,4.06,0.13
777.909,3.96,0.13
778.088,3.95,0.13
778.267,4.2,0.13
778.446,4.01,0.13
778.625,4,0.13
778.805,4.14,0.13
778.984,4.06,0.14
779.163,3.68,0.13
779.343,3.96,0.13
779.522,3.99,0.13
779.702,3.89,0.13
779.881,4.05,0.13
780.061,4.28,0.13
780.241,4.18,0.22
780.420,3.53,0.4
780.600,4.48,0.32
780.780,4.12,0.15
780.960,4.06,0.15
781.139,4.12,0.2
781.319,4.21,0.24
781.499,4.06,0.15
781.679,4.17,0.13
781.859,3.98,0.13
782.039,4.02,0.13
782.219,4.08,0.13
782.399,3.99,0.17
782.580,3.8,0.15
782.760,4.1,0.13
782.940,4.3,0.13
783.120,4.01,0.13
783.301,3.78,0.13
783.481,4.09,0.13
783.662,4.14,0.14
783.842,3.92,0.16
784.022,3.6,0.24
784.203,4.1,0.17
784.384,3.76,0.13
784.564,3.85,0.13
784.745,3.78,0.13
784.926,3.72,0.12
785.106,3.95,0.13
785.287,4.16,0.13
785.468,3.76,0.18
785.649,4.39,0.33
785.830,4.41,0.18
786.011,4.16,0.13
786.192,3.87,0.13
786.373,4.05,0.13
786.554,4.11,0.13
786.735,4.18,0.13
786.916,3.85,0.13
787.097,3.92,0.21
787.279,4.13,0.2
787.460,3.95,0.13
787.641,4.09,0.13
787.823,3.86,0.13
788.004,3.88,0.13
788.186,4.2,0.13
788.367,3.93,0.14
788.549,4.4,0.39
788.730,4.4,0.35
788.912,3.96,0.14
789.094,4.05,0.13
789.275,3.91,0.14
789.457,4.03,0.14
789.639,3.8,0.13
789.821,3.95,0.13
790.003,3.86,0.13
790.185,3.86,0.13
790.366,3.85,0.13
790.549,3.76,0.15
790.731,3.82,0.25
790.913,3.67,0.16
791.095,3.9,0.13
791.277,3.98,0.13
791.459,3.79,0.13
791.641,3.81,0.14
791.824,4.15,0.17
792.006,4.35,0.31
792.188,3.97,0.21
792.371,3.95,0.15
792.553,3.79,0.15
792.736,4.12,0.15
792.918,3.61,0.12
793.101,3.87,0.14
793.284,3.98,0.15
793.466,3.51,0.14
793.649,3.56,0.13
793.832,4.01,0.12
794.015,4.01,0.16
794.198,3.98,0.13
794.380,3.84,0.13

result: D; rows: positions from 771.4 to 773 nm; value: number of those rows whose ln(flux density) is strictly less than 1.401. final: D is 7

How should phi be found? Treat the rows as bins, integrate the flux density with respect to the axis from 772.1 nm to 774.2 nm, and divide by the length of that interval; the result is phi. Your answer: 3.94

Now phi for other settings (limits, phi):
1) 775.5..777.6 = 4.02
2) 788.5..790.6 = 3.98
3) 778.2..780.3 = 4.03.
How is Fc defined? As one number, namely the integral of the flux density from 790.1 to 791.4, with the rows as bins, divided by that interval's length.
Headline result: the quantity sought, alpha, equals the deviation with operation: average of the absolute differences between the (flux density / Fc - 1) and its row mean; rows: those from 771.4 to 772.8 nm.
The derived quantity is 0.0248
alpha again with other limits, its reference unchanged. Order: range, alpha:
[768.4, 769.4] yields 0.0204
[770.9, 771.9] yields 0.0252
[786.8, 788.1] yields 0.0232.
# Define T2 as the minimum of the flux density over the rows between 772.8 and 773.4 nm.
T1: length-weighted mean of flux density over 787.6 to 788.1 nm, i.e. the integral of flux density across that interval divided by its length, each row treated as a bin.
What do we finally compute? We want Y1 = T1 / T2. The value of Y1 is 1.030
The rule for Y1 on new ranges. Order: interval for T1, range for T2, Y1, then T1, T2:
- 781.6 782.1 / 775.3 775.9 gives 1.009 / 4.06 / 4.02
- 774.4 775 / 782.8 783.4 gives 1.063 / 4.02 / 3.78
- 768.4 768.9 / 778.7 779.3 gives 1.099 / 4.04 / 3.68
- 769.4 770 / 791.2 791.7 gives 1.030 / 3.91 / 3.79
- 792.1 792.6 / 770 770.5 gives 1.021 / 3.91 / 3.83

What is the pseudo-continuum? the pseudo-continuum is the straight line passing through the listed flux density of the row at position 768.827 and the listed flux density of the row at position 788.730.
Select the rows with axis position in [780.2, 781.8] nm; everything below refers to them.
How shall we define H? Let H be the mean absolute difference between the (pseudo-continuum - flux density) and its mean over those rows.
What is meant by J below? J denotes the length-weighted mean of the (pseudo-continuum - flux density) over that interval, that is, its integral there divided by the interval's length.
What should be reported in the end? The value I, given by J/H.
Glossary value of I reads 1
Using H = 0.15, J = 0.18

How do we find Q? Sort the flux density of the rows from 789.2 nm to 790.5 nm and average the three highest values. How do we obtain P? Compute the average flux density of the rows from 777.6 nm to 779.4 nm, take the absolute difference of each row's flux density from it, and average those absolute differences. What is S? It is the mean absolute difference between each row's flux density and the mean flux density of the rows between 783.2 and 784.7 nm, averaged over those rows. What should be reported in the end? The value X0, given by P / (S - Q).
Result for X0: -0.0242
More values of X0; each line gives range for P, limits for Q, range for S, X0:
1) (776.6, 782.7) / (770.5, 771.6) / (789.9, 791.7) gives -0.0289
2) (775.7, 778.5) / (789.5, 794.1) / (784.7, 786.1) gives -0.0277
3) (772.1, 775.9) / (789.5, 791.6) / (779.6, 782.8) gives -0.0291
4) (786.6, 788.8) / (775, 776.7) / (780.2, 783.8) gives -0.0413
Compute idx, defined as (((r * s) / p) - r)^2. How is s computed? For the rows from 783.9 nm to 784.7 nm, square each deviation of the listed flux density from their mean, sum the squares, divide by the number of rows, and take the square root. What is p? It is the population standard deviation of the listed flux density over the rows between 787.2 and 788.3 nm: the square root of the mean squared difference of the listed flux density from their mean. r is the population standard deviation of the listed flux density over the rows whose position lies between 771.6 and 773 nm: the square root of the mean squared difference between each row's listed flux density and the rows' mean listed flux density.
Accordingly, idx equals 0.0020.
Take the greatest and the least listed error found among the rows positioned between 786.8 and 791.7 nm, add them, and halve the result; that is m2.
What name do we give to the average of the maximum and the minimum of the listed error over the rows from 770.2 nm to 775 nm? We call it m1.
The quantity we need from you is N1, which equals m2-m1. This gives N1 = 0.07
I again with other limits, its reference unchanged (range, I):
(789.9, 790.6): 15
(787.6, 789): 2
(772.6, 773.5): 4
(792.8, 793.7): 4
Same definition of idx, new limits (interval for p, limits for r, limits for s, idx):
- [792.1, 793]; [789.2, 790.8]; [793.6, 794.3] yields 0.0001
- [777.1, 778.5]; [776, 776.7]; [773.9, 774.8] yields 0.0032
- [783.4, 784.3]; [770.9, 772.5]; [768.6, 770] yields 0.0016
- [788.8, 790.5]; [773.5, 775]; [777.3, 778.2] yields 0.0015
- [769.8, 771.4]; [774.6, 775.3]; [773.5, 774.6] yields 0.0058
